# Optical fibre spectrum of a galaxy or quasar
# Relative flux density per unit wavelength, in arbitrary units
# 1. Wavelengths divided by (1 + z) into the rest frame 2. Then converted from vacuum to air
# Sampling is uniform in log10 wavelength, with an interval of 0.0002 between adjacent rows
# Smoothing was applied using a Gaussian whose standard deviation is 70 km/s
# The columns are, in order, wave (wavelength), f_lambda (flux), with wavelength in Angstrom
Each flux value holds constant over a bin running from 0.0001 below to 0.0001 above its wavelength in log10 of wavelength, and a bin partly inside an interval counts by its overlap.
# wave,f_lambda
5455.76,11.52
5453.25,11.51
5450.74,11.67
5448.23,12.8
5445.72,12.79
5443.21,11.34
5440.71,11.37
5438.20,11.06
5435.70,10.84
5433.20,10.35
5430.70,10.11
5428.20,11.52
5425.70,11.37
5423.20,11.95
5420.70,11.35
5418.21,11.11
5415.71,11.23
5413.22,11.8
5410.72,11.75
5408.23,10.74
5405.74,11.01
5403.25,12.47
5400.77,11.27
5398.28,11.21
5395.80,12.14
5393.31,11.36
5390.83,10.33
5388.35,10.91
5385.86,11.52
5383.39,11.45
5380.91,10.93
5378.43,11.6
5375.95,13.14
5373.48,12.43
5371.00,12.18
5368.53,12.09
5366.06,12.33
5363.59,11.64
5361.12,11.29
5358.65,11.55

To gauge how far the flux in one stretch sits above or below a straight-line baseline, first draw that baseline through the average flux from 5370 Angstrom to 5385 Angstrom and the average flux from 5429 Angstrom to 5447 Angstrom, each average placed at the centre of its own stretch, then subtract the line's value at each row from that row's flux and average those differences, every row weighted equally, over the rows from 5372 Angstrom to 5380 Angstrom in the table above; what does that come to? 0.4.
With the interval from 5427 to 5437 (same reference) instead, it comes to -0.5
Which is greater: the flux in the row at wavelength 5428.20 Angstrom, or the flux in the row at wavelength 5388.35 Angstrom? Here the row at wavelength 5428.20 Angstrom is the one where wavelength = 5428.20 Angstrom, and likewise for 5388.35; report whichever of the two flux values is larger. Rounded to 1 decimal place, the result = 11.5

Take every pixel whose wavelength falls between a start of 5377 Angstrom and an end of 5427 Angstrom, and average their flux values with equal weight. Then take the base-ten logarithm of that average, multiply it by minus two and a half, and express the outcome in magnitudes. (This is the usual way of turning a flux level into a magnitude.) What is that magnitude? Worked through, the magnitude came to -2.640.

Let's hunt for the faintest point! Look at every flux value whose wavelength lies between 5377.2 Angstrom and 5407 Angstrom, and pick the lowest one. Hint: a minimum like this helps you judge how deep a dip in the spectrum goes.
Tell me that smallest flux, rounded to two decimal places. 10.33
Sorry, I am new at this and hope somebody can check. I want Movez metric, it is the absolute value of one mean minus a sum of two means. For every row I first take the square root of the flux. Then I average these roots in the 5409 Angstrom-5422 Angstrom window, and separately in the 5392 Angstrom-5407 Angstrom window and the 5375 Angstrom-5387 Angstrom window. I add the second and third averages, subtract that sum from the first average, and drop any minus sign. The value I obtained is 3.44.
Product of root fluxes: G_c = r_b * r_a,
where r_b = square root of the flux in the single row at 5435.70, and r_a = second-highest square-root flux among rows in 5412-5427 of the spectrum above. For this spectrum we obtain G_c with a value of 11.3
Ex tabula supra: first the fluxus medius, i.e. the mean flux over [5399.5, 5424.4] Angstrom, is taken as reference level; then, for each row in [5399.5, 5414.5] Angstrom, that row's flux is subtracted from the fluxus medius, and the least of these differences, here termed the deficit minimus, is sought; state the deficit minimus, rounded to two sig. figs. -1.0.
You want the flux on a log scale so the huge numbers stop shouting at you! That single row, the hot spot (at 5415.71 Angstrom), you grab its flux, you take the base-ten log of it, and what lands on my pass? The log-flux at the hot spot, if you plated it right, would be 1.05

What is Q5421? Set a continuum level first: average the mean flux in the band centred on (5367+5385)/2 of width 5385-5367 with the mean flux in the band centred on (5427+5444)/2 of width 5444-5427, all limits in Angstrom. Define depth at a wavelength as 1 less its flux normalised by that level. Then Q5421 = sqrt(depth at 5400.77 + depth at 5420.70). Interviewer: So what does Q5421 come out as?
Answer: 0.16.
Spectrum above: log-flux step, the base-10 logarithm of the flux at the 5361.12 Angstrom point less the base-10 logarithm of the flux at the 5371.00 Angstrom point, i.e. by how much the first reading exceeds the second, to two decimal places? -0.03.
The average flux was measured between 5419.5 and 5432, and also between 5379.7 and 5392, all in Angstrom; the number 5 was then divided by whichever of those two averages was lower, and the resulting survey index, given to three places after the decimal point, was 0.453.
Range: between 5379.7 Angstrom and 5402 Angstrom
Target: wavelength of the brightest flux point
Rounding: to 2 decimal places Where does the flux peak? 5395.80 Angstrom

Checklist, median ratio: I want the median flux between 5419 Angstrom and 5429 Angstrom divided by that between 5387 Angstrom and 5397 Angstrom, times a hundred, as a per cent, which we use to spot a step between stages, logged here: 103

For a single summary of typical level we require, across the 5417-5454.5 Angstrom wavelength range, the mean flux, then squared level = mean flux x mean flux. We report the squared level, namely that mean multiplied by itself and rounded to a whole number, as 130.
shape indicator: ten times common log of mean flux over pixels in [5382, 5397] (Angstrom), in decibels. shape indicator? 10.5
